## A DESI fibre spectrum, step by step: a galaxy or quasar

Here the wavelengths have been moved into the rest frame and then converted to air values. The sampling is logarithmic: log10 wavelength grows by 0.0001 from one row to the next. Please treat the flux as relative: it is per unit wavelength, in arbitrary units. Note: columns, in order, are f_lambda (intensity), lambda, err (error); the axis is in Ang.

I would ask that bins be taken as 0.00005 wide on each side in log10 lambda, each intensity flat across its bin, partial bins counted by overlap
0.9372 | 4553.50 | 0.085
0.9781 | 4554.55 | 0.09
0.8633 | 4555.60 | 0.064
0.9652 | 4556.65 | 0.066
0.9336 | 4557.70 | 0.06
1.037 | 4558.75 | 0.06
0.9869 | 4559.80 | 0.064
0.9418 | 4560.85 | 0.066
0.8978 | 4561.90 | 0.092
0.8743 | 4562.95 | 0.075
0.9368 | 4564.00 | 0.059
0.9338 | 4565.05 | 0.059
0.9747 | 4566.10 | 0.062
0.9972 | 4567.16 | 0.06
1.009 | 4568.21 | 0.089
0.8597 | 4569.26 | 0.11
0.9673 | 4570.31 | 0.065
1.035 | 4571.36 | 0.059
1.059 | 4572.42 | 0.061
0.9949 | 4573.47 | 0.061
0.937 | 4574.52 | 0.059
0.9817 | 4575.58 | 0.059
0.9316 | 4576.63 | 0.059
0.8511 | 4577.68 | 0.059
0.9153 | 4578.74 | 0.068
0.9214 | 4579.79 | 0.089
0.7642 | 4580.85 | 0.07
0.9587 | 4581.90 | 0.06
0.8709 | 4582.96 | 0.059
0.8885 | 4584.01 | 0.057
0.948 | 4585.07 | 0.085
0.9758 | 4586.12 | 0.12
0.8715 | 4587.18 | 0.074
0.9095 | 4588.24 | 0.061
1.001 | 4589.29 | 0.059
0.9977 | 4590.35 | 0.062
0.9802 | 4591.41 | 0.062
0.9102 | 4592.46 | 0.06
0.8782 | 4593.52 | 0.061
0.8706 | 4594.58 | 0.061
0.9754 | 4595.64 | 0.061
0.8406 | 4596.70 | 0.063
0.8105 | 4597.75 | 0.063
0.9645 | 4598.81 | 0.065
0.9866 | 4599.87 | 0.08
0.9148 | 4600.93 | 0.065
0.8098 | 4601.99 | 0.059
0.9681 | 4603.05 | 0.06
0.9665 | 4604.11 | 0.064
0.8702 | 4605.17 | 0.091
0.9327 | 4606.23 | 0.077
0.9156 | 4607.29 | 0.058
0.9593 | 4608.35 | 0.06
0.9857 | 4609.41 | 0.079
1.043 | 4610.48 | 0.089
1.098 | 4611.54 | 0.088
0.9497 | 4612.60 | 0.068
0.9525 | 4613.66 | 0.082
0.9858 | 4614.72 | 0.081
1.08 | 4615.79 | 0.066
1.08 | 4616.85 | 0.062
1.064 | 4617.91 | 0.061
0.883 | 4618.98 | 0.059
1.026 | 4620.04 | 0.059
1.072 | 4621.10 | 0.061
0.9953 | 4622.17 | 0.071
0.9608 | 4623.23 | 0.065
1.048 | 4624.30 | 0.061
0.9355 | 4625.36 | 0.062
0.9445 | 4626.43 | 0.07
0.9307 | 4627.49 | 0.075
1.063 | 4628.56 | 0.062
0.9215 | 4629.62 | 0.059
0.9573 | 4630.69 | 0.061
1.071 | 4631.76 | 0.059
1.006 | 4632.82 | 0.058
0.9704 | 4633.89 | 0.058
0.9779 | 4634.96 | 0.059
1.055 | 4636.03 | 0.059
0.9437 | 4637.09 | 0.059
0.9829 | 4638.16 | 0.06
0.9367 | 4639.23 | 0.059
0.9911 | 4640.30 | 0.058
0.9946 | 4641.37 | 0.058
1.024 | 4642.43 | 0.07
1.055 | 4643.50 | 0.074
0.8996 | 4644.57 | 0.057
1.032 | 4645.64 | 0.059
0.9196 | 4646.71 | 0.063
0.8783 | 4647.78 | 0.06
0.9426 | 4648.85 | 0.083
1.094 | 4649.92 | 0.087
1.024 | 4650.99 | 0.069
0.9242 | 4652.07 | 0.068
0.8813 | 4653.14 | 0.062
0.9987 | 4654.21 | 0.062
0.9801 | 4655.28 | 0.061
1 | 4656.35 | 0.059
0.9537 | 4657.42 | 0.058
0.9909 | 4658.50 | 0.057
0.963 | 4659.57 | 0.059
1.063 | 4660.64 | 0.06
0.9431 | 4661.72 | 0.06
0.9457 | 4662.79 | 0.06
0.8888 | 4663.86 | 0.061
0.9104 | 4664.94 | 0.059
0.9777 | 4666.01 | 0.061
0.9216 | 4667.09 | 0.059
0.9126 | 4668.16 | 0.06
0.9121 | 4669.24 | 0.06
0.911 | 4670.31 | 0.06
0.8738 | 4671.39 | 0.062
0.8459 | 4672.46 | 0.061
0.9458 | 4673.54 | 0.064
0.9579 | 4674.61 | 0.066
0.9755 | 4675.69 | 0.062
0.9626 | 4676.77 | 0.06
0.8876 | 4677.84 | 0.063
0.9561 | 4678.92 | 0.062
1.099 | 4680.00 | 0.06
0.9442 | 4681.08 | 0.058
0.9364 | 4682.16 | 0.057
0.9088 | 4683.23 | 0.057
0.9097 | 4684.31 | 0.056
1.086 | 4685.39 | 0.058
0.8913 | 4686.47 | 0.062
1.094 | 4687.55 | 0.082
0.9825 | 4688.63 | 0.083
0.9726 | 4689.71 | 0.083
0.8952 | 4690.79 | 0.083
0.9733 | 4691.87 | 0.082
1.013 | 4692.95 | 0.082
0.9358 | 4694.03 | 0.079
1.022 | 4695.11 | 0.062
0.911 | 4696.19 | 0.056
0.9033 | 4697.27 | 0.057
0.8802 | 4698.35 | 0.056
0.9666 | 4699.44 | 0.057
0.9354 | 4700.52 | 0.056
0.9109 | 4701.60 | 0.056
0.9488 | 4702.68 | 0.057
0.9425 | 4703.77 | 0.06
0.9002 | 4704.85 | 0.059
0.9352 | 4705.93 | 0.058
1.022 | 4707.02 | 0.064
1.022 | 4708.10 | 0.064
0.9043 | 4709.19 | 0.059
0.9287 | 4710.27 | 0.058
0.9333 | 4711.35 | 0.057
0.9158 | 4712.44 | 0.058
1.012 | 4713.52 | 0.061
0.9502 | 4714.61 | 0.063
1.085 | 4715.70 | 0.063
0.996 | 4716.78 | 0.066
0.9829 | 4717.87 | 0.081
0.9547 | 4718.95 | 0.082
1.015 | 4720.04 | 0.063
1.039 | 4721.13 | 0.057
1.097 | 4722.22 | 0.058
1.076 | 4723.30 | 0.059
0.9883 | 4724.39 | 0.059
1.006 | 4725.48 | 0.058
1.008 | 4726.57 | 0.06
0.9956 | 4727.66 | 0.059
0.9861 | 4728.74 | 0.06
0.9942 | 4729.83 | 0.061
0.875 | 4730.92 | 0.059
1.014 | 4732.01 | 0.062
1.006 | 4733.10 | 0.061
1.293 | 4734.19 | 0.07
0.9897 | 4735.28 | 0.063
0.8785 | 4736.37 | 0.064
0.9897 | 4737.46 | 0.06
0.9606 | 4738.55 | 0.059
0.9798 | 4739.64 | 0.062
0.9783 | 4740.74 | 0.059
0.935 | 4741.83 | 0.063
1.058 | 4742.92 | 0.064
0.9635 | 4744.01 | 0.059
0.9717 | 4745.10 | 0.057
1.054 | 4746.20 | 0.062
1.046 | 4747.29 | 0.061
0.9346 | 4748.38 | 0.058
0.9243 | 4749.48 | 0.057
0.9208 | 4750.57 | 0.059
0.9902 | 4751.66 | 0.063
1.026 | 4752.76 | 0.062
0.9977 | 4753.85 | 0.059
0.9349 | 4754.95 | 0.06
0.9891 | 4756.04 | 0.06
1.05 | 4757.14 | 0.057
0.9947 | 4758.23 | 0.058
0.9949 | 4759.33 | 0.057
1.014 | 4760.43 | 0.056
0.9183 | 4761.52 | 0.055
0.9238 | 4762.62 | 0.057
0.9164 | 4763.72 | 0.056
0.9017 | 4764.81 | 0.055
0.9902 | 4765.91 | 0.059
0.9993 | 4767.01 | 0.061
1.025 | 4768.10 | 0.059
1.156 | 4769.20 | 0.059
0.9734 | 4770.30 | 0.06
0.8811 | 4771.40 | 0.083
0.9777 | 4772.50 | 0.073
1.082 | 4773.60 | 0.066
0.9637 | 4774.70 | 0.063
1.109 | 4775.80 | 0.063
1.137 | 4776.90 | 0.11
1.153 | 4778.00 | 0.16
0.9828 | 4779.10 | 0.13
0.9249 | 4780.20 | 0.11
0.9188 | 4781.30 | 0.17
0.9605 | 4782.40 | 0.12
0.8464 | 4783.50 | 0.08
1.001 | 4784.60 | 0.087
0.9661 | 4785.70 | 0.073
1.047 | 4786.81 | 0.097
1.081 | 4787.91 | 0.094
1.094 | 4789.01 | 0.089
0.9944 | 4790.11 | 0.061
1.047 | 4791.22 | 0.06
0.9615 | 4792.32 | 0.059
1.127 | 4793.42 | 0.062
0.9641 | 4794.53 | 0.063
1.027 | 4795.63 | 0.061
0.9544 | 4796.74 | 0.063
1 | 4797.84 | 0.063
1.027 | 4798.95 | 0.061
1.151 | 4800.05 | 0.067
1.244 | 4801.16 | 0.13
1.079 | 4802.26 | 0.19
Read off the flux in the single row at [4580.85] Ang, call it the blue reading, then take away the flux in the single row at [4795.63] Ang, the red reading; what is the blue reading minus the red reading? -0.26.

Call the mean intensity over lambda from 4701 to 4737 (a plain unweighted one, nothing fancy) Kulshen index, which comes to 0.988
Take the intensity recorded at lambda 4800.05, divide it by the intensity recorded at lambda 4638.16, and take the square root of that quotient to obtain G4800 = 1.08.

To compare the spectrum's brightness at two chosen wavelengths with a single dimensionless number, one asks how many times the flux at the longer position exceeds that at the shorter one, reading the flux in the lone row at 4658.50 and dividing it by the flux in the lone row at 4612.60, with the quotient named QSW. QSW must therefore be 1.04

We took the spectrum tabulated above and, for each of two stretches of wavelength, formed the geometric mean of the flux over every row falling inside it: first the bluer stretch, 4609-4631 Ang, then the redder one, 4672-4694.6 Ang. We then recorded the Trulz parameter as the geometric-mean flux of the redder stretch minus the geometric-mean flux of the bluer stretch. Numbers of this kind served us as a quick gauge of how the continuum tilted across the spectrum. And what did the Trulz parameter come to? -0.039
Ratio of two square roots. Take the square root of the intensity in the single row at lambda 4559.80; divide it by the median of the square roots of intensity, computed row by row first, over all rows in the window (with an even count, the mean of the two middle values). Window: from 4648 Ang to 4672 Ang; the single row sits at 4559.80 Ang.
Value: 1.022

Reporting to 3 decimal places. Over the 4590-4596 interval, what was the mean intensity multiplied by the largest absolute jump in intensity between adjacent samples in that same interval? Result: 0.098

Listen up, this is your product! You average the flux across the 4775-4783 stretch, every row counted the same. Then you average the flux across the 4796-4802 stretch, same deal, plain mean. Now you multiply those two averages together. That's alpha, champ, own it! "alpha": 1.10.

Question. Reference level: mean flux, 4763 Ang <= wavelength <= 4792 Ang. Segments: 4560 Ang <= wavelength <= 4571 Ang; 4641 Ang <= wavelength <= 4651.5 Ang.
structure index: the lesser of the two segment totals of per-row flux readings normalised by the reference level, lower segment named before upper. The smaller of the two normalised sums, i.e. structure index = 9.35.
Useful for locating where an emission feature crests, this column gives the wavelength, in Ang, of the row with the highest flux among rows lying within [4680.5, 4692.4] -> 4687.55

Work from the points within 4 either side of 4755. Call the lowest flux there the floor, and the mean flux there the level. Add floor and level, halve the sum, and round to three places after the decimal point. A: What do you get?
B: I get 0.966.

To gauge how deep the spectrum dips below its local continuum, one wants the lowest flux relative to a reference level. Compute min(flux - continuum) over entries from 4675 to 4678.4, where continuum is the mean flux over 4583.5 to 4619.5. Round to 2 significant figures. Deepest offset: -0.061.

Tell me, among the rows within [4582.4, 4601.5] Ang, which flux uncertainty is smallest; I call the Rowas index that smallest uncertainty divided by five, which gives 0.0114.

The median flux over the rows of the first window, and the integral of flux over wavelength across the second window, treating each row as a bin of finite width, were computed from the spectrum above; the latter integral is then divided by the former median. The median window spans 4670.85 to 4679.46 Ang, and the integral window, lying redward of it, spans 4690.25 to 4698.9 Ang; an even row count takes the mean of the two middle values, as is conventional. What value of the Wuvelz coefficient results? 8.56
